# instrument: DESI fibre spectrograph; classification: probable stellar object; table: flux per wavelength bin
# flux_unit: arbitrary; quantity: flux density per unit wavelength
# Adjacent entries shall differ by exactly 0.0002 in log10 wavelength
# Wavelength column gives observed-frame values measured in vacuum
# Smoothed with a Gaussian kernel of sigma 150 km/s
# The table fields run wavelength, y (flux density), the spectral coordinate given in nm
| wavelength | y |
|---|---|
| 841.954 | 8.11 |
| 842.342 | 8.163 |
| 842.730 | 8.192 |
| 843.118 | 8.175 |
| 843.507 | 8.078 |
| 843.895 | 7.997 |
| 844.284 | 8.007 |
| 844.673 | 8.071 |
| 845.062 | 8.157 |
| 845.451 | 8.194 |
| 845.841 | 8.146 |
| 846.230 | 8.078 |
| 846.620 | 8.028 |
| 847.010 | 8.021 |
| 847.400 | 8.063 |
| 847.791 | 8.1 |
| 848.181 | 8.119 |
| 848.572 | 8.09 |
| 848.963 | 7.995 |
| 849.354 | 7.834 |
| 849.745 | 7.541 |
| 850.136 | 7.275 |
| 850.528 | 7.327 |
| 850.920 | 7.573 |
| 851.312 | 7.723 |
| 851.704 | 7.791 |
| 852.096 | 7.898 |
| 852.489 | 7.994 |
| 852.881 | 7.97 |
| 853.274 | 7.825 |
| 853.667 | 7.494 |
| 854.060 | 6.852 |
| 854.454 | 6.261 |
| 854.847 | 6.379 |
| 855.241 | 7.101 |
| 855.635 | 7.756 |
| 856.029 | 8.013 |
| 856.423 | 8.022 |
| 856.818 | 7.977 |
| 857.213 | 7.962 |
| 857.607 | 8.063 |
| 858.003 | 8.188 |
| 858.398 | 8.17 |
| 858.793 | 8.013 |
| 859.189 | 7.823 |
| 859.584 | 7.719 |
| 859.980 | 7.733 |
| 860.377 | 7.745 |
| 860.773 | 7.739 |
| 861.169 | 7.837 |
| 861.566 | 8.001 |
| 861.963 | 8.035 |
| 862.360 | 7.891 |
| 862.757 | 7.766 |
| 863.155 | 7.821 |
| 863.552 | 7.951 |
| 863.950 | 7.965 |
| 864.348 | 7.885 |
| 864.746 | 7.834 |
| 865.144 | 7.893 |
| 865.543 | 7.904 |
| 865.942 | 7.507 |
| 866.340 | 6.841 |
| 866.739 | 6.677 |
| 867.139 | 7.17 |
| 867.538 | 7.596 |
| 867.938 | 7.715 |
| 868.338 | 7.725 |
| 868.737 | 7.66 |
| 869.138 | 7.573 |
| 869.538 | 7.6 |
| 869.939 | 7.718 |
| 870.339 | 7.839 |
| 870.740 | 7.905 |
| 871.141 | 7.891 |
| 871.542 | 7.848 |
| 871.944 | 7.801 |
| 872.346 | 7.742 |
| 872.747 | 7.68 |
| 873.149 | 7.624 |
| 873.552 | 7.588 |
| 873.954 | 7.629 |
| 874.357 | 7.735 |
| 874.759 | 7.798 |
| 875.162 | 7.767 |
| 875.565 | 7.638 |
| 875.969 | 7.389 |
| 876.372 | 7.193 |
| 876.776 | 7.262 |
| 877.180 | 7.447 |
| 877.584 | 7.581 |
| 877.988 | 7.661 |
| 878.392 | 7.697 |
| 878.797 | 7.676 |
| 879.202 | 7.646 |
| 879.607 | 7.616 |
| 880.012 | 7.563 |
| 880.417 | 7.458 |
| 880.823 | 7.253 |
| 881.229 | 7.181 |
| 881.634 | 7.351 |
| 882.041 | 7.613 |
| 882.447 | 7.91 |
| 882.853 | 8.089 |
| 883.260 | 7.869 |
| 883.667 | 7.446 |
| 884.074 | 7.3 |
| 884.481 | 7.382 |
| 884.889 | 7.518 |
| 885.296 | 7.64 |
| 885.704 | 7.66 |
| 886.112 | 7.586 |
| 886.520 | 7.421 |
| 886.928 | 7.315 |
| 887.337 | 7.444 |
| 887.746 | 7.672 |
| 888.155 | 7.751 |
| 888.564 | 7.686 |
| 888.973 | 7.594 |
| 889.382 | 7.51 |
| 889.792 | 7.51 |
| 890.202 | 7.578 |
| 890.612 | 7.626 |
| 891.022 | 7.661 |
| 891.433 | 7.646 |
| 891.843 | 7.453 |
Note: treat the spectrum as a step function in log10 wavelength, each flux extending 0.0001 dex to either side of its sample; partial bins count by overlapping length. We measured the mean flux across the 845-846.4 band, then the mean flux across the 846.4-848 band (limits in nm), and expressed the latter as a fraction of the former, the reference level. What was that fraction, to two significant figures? 0.99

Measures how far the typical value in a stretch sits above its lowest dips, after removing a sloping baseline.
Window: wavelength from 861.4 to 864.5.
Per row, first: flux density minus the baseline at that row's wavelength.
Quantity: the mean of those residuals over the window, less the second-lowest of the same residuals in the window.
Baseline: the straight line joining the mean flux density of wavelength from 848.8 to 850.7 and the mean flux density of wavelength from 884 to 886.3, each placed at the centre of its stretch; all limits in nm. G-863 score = 0.09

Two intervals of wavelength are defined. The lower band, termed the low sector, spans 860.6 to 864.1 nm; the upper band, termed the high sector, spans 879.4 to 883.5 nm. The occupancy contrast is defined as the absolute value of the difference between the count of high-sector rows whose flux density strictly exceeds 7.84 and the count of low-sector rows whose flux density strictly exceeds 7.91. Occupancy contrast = 1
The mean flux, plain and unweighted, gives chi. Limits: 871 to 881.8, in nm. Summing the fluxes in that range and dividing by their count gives 7.58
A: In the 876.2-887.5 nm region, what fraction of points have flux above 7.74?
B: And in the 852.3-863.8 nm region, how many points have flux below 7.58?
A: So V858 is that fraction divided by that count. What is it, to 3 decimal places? 0.021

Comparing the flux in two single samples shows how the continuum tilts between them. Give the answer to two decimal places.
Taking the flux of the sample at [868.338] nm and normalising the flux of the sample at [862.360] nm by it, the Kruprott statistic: 1.02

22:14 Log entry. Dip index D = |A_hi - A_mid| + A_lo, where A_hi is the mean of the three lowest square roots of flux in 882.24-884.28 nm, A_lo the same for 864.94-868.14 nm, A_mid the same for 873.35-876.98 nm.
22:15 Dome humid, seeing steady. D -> 2.67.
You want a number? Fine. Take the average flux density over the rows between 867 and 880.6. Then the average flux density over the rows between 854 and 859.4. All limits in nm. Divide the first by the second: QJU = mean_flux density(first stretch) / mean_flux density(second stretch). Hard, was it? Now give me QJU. 1.00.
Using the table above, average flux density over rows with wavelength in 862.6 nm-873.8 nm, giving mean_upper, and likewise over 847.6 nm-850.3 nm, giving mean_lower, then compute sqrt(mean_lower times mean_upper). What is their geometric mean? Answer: 7.76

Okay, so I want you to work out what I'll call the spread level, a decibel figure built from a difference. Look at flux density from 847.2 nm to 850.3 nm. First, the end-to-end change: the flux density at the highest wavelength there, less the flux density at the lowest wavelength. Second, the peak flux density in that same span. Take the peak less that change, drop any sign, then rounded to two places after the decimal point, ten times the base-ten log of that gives 9.50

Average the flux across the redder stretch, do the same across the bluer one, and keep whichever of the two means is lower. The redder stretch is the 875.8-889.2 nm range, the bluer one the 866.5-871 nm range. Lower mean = 7.54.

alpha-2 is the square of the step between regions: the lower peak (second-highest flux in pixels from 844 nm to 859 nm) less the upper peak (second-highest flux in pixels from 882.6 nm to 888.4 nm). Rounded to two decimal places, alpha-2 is 0.10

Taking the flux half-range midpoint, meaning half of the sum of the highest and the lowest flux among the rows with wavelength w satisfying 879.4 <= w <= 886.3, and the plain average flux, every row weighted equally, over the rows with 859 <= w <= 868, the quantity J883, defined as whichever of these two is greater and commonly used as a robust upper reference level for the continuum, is 7.70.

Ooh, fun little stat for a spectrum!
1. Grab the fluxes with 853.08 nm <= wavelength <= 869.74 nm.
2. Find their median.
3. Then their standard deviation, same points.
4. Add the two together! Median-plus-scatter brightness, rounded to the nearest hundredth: 8.25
